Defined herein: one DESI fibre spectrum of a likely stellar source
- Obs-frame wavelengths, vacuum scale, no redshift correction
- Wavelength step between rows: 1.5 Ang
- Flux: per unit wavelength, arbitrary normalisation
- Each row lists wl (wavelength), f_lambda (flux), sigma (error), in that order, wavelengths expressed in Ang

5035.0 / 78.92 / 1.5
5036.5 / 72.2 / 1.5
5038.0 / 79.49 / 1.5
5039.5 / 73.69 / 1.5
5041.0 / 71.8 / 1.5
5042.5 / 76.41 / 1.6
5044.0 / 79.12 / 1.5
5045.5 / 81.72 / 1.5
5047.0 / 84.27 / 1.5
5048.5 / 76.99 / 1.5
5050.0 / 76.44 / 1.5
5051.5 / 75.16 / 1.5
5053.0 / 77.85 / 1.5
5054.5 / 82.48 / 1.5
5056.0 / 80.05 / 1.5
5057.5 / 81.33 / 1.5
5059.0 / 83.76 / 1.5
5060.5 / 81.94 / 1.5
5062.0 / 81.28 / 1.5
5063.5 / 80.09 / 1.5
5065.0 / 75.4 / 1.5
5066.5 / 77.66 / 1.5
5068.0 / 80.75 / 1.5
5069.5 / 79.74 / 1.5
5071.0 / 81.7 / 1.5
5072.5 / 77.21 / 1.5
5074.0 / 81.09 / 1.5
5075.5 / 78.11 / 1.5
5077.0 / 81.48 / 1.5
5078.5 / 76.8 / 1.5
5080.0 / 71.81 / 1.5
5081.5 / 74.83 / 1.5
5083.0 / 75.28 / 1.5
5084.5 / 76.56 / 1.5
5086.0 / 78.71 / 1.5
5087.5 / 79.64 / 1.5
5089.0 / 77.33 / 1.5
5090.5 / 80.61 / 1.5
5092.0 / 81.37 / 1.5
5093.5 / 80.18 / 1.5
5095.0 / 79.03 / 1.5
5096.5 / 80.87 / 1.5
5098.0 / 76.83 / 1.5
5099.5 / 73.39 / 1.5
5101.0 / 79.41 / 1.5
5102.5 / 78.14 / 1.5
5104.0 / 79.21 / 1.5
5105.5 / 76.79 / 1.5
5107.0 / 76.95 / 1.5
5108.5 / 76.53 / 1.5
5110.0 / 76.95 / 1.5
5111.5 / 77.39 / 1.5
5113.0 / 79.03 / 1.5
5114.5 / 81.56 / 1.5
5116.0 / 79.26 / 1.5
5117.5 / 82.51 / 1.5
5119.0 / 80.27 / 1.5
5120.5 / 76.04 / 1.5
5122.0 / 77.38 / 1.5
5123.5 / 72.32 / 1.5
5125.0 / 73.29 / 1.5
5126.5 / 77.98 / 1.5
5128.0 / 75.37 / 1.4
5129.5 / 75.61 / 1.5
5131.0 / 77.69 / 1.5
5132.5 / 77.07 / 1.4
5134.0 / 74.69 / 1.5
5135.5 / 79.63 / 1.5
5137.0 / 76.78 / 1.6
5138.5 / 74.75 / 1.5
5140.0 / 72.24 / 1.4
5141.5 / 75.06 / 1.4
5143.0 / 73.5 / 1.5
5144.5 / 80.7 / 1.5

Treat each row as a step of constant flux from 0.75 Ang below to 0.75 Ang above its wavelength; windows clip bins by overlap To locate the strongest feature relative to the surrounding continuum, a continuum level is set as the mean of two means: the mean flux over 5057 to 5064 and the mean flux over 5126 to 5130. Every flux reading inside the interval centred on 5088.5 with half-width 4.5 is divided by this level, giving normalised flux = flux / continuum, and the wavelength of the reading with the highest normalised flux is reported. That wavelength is 5092.0 Ang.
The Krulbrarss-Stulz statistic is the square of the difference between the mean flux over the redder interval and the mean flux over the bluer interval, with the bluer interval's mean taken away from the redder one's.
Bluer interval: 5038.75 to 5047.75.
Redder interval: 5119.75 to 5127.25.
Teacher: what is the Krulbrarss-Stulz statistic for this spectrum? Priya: 5.9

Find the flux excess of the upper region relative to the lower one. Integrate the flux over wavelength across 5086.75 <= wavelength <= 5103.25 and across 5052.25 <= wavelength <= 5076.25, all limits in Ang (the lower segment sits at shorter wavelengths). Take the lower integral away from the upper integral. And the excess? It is -620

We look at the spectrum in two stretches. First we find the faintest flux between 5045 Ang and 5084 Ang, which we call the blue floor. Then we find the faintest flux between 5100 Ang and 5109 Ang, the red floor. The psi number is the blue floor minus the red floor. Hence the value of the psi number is -4.7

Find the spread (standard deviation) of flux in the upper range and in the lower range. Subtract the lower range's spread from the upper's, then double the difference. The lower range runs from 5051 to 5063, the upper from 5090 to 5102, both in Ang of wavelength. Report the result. -0.2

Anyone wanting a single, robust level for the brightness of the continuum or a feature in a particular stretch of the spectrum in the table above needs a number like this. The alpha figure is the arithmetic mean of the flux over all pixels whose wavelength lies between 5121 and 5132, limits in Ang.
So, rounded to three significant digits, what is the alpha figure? 75.7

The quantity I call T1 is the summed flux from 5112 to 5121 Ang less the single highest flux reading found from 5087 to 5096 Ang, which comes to 397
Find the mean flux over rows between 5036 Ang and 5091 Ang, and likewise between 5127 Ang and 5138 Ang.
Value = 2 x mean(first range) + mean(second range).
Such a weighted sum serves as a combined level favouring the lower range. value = 233.5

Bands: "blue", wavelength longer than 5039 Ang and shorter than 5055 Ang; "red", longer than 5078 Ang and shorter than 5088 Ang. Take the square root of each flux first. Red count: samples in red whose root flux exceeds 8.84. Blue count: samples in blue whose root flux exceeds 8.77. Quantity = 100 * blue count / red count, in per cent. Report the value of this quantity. 300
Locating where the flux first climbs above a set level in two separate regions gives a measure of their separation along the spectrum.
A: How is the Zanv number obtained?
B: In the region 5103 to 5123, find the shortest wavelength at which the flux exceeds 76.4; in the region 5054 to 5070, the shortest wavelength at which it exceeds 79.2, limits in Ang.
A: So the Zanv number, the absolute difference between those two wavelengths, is 49.5 Ang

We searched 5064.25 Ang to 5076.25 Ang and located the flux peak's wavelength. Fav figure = 5071.0 Ang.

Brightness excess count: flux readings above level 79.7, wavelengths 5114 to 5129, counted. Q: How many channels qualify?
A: 3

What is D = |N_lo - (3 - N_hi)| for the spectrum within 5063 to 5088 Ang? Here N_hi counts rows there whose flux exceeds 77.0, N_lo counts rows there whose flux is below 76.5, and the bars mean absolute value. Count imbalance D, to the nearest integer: 12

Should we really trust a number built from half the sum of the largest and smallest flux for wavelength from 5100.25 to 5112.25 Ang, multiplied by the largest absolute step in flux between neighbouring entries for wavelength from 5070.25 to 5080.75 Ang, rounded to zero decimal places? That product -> 389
